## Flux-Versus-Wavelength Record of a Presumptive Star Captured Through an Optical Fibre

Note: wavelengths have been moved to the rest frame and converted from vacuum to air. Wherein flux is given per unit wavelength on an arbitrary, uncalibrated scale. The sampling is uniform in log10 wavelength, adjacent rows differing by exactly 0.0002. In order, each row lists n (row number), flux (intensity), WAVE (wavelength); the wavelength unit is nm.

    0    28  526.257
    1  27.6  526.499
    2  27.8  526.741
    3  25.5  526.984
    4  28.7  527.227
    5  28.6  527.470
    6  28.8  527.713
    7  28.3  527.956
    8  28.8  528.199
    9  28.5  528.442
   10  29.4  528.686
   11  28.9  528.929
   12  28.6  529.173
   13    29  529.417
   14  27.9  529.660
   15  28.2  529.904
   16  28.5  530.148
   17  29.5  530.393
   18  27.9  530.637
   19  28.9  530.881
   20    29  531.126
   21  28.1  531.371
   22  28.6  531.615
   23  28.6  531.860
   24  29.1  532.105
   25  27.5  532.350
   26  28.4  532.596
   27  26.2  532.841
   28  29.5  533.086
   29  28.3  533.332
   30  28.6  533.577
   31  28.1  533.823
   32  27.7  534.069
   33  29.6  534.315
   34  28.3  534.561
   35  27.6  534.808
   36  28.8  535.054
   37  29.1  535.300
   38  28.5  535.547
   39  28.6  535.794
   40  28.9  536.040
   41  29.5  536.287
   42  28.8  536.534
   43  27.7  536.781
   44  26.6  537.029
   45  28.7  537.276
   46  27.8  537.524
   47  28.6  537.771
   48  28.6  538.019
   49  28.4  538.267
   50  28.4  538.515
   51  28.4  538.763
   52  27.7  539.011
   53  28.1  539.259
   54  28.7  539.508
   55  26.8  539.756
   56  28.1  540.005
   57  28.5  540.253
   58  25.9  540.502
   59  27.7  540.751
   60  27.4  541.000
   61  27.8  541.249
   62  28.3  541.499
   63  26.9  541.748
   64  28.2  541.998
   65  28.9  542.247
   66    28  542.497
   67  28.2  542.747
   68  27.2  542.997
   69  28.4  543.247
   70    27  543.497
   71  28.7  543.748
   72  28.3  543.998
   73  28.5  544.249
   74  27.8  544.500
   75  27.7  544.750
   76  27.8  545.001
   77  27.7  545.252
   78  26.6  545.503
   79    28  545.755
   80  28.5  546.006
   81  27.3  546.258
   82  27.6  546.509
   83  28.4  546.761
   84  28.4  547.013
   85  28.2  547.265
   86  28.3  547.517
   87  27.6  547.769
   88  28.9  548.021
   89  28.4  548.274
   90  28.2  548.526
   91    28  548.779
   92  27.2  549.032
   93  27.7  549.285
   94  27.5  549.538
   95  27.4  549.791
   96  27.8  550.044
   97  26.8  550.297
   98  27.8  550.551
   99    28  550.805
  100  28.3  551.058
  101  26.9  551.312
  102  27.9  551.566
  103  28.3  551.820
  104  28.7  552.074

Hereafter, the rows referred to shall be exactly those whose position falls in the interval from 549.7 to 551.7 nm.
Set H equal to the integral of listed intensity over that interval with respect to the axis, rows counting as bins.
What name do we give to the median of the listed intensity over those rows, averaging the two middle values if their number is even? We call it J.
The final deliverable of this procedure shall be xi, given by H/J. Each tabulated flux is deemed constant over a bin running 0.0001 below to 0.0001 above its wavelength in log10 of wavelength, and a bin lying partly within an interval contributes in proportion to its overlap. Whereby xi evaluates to 1.987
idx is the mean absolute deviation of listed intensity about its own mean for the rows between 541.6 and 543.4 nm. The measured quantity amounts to 0.53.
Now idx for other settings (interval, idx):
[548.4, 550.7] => 0.33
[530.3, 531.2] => 0.46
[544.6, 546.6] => 0.36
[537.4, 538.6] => 0.22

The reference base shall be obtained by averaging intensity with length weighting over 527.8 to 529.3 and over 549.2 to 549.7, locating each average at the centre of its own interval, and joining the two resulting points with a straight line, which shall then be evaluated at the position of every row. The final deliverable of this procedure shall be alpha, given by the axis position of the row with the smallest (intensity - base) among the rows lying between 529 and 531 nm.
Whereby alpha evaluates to 529.660 nm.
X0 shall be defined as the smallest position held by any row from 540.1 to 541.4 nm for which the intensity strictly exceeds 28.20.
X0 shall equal 540.253 nm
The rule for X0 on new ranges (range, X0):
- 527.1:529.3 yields 527.227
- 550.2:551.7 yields 551.058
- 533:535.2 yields 533.086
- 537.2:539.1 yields 537.276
